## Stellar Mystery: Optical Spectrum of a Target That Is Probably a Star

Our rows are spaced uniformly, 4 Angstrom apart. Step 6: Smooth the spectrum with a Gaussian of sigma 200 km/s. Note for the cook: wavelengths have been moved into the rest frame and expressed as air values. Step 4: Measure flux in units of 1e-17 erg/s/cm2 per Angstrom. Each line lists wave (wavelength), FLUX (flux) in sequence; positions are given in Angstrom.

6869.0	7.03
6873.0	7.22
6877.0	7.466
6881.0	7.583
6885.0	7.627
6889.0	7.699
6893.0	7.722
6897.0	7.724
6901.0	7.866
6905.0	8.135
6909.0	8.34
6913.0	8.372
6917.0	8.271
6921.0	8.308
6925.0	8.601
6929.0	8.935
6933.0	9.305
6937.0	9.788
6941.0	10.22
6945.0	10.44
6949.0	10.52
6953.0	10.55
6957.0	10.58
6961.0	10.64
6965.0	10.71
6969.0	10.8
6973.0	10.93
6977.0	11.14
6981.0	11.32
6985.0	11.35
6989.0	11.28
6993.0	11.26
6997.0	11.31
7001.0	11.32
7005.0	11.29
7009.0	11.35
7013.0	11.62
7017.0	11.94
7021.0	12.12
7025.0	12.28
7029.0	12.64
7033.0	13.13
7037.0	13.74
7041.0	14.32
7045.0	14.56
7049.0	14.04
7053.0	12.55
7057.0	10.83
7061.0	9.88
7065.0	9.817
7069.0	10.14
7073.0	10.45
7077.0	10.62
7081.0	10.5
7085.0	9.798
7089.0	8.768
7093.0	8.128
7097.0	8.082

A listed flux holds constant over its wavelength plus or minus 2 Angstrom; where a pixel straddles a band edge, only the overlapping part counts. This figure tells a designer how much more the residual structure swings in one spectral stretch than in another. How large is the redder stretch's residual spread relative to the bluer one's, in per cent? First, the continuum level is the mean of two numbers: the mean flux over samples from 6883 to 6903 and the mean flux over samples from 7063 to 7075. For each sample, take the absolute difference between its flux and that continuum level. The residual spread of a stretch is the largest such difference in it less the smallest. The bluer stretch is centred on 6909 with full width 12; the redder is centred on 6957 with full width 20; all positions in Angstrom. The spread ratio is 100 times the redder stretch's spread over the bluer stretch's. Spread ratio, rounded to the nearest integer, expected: 80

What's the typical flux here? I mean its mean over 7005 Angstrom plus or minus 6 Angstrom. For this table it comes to 11.3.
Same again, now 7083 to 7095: 8.9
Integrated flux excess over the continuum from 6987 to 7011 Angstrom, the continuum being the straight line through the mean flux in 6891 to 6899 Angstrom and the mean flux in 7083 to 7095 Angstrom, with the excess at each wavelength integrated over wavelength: 71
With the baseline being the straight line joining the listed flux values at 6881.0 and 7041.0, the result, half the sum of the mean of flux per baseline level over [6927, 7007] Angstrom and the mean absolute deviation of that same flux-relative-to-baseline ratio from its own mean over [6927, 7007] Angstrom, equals 0.492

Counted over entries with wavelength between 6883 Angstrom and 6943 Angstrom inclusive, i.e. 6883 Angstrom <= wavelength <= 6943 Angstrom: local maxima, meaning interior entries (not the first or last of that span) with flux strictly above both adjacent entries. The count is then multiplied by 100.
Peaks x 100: 100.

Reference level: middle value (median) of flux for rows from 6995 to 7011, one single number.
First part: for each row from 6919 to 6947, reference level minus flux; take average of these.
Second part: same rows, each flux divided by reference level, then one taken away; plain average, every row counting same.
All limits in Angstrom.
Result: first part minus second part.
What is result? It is 2.1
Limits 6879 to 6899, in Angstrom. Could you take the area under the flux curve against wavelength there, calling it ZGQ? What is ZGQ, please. 153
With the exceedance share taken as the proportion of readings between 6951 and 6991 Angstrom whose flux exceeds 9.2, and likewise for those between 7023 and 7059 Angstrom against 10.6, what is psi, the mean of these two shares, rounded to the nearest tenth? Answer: 1.0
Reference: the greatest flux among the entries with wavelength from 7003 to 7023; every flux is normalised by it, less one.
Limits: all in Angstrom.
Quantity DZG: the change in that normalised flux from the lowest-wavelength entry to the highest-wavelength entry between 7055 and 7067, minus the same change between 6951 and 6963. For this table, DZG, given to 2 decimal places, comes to -0.09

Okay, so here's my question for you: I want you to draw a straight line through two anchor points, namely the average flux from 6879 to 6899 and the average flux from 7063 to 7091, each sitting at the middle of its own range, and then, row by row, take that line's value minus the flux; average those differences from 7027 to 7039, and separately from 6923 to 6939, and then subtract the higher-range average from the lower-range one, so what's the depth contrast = 2.7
